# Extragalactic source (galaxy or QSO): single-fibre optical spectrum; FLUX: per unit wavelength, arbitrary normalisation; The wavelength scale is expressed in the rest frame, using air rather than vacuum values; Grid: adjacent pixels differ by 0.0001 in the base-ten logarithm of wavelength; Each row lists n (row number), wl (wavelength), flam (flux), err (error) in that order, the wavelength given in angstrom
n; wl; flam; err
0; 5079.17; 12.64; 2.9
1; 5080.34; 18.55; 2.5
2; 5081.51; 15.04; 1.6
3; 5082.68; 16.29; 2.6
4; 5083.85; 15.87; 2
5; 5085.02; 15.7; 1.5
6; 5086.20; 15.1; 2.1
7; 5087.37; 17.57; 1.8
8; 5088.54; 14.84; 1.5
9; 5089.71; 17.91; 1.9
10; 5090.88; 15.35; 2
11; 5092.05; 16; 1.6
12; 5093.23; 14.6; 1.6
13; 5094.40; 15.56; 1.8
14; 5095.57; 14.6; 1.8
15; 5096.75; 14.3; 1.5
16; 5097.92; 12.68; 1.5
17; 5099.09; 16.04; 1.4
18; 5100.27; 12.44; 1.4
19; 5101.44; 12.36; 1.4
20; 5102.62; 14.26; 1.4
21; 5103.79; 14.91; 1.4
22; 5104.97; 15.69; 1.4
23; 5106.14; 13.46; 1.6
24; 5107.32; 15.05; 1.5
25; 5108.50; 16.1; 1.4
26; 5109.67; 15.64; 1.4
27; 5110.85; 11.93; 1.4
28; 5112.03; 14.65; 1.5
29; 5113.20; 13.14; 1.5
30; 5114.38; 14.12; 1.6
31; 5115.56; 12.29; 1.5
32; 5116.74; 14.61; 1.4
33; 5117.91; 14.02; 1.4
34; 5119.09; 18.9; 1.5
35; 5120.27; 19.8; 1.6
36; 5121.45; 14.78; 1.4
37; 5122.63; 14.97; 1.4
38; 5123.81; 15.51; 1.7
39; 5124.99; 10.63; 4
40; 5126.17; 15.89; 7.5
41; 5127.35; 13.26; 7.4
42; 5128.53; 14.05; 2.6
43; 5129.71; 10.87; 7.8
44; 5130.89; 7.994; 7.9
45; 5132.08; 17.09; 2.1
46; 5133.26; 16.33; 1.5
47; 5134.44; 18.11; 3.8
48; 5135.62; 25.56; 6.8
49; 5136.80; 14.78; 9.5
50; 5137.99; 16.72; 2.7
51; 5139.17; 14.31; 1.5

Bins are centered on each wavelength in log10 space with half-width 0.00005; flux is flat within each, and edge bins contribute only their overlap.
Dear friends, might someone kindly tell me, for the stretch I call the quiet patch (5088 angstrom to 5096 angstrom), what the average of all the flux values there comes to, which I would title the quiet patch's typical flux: 15.6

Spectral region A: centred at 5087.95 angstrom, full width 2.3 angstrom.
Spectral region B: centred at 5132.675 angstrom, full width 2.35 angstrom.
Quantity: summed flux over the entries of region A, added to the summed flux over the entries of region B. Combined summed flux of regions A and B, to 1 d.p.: 65.8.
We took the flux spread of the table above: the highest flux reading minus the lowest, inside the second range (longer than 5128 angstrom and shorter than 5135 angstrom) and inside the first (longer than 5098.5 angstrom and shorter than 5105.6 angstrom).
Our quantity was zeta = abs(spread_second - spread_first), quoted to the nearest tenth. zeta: 6.4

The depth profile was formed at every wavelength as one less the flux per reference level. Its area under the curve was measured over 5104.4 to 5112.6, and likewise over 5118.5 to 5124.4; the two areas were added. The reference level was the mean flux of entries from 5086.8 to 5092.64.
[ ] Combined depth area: 0.69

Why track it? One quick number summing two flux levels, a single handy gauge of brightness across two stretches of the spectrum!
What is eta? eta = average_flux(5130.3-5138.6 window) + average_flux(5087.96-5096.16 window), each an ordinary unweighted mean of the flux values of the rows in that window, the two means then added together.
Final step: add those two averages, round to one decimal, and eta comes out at 32.2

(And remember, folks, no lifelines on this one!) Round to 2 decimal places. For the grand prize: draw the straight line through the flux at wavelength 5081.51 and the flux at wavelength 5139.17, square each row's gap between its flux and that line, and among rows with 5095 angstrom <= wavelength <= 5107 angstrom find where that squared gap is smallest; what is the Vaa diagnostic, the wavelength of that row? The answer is 5103.79 angstrom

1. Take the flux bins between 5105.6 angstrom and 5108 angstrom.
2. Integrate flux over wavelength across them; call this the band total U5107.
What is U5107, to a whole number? 34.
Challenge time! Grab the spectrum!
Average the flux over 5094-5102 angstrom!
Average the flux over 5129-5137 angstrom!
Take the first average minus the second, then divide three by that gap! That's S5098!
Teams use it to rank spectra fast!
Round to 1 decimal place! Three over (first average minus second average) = -1.6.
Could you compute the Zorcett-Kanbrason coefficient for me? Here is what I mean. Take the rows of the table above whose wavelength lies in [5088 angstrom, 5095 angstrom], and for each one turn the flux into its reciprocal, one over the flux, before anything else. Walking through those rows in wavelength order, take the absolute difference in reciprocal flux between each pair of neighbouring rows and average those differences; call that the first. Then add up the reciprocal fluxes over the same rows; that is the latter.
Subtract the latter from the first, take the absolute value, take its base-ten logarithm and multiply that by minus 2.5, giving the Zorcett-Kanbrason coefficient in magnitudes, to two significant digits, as 1.1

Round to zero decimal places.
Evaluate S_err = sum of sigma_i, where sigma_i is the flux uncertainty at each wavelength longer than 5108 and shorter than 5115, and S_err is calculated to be 9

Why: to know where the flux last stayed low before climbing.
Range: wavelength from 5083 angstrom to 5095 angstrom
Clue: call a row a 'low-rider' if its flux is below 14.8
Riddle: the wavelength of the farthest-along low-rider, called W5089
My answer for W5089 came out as 5093.23 angstrom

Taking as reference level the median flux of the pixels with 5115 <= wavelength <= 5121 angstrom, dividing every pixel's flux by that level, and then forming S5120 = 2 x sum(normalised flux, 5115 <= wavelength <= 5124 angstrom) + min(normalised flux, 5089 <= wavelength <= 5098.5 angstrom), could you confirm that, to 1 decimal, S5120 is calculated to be 18.0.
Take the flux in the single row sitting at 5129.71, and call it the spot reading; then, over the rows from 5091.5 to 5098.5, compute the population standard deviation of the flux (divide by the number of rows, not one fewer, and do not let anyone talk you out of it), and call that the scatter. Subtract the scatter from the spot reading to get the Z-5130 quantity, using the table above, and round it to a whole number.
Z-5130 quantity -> 10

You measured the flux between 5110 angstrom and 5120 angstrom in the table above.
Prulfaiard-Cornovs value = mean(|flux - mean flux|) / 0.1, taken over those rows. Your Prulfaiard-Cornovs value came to 14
